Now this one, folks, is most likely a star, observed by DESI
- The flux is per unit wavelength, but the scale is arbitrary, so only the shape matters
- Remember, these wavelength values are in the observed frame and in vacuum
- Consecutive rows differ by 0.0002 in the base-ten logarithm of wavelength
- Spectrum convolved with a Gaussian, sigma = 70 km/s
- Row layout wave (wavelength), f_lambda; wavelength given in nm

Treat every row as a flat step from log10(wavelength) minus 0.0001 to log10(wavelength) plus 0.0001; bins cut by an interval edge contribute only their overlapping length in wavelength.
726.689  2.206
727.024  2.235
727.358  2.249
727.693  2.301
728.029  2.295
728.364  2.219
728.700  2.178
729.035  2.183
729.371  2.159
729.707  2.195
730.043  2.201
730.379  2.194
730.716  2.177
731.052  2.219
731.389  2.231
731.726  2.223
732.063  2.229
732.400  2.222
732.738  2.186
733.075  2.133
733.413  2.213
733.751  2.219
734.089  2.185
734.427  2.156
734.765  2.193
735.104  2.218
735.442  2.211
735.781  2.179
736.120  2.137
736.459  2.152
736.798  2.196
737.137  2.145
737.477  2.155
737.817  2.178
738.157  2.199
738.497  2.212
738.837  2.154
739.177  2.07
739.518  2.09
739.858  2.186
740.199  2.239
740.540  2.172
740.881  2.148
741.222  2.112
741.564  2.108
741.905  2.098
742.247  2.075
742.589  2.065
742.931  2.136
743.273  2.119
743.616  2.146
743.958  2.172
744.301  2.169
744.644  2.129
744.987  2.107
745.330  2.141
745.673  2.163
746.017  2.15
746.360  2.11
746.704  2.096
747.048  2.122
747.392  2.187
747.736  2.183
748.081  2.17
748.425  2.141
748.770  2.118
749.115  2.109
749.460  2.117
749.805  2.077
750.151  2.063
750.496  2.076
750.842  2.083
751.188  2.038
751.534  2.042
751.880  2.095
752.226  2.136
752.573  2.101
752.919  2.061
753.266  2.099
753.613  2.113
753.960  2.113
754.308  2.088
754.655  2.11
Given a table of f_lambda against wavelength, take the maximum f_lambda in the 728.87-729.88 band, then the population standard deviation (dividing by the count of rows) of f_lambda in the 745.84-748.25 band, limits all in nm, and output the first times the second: 0.074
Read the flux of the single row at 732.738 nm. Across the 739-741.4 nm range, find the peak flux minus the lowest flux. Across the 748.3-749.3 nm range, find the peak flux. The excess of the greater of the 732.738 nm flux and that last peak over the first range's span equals 2.02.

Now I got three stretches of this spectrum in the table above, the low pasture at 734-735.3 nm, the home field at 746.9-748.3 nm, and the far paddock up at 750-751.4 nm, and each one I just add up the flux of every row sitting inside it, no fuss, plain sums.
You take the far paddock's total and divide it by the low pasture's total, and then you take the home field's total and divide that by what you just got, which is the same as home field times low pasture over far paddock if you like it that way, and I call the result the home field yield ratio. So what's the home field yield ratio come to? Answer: 9.18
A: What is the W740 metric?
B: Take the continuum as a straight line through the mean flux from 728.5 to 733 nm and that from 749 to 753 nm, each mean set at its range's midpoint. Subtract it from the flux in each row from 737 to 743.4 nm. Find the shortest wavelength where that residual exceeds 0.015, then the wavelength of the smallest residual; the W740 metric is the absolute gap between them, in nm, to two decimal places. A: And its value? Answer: 1.36 nm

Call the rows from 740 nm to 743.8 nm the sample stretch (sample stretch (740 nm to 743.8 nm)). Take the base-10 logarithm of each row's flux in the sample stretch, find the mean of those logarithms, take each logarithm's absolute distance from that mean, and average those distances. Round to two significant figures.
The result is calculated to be 0.0073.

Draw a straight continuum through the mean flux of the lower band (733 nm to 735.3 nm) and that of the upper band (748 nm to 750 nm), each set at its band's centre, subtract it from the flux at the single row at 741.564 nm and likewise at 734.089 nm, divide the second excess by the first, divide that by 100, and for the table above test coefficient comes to 0.001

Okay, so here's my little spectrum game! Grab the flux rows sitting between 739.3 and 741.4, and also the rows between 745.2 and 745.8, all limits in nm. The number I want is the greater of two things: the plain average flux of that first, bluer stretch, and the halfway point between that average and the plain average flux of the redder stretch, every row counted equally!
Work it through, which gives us 2.16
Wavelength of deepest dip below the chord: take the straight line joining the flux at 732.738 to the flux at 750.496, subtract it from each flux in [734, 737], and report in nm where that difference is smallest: 736.120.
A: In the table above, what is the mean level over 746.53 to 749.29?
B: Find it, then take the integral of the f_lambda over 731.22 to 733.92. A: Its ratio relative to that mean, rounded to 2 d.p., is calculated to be 2.78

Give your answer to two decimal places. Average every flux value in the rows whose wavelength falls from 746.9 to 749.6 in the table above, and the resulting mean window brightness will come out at 2.14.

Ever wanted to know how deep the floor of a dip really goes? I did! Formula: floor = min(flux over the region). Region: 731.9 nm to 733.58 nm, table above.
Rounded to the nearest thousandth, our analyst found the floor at 2.133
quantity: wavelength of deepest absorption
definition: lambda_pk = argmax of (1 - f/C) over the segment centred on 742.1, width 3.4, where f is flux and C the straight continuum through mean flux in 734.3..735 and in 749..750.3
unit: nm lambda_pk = 742.589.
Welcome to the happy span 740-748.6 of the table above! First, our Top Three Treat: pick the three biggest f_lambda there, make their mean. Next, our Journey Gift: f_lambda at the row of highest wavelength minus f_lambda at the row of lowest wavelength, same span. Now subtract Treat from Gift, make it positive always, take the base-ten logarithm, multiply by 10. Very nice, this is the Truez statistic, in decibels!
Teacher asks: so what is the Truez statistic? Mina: 3.62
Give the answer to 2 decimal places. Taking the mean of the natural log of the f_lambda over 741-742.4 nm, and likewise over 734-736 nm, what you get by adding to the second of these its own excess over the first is 0.83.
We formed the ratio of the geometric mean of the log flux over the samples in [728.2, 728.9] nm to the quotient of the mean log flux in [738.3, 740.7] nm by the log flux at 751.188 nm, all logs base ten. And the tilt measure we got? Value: 0.316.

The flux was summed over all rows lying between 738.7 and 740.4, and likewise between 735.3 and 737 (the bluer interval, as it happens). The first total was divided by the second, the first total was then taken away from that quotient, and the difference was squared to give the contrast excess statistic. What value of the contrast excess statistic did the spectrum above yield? 95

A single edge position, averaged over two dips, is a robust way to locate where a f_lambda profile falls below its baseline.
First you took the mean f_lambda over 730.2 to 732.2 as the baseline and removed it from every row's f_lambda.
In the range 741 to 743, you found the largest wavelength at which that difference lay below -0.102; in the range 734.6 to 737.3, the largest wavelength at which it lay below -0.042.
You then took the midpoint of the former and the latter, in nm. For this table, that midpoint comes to 739.86 nm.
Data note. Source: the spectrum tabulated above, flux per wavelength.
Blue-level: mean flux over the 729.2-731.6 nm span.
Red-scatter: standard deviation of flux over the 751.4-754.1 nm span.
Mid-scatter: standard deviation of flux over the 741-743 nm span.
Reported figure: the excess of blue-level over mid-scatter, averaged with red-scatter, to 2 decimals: 1.10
